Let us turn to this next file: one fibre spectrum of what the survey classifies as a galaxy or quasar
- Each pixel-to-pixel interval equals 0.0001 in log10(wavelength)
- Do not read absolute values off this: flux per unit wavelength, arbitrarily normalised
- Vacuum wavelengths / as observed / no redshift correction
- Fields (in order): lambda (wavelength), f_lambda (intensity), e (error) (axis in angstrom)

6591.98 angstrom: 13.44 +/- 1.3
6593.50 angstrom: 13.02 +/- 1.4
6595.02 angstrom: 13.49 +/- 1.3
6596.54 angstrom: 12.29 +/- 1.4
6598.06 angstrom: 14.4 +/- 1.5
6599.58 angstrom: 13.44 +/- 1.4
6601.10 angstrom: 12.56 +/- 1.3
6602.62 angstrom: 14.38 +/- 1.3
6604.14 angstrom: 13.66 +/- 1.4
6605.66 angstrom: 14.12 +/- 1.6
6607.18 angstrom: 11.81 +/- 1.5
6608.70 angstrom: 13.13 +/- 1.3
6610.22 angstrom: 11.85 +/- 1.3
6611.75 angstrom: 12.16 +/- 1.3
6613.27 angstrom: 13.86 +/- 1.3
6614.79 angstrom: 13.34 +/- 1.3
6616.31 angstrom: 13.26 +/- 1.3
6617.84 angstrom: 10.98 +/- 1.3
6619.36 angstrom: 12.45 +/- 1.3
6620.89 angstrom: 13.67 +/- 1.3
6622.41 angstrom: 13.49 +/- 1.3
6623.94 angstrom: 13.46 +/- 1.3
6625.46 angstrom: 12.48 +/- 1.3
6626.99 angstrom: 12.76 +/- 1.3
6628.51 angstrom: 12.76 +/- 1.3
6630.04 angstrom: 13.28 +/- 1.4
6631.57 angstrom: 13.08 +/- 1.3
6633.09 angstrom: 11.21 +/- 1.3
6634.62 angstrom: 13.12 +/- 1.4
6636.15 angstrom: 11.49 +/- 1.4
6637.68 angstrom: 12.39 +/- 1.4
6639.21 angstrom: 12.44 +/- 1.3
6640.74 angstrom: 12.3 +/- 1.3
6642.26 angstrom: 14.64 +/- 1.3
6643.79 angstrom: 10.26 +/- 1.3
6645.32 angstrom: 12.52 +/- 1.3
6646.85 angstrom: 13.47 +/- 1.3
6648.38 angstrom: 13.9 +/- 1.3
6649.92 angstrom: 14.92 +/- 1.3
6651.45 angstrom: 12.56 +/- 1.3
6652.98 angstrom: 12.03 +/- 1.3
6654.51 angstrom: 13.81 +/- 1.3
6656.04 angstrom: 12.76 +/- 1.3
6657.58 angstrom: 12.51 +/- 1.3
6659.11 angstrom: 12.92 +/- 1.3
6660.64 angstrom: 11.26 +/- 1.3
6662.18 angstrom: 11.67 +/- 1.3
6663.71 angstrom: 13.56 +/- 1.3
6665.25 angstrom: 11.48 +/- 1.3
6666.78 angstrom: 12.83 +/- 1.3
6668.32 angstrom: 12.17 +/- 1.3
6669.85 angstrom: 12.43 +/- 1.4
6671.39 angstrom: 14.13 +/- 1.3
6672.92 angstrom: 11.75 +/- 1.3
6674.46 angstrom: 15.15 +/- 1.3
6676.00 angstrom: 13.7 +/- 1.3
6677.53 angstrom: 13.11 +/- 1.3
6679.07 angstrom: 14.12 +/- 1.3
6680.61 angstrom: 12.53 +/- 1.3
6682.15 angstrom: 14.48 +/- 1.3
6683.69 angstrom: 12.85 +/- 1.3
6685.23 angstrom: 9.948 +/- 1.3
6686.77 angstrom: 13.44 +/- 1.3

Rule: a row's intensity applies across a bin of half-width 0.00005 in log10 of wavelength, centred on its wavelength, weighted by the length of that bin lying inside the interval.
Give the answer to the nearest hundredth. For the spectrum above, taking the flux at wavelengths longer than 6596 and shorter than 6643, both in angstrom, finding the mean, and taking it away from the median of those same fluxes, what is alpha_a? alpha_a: 0.17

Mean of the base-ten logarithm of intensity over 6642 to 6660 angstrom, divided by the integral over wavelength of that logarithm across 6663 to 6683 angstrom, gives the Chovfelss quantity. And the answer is 0.050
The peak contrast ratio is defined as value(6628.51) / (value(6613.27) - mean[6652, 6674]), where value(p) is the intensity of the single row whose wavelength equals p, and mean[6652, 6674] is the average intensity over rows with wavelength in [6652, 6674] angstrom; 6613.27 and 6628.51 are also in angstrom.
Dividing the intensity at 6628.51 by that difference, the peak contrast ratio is 10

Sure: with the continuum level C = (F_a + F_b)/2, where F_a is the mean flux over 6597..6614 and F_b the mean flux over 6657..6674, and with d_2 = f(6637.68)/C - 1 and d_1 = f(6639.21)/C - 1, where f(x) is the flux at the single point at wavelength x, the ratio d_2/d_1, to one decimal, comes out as 1.1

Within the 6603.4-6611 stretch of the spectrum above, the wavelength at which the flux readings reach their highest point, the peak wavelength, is 6605.66 angstrom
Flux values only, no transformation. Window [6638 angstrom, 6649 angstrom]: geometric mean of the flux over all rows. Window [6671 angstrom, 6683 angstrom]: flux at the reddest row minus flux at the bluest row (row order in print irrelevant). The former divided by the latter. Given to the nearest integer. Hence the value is 36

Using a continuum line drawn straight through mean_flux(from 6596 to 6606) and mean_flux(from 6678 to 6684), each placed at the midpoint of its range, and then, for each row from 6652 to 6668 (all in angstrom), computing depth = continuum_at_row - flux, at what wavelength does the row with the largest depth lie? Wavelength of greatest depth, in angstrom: 6660.64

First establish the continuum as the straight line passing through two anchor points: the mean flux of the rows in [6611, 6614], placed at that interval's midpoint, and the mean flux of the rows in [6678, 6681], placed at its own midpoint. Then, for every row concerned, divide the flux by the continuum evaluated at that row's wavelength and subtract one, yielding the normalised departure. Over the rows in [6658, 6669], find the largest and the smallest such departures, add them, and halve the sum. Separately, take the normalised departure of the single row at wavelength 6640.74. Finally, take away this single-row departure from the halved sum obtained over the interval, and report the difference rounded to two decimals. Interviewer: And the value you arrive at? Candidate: 0.00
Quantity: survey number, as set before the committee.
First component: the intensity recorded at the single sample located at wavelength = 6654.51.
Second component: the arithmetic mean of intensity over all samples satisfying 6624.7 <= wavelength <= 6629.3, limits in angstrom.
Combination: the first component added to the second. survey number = 26.5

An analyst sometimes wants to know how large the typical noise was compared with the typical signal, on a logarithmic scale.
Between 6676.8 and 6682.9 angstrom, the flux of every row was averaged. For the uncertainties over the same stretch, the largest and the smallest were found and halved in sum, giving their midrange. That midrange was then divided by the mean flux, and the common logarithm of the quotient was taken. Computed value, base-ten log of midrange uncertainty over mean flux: -1.02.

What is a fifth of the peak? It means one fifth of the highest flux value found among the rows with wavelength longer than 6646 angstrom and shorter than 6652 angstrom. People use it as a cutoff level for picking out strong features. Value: 2.98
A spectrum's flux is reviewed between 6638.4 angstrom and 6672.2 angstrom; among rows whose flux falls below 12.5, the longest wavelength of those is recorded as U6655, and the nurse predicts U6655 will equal 6669.85 angstrom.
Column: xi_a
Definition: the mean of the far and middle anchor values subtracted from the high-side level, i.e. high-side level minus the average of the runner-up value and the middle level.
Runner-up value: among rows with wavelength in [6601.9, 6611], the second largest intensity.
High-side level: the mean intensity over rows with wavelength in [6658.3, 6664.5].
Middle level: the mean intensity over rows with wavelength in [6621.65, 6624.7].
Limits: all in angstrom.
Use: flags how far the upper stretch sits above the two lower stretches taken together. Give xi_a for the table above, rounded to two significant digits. -1.4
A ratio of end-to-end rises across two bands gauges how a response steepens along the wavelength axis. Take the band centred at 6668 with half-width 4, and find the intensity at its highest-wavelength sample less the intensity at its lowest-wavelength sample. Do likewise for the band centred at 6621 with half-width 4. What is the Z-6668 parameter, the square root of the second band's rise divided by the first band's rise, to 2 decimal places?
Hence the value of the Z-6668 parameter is 0.97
